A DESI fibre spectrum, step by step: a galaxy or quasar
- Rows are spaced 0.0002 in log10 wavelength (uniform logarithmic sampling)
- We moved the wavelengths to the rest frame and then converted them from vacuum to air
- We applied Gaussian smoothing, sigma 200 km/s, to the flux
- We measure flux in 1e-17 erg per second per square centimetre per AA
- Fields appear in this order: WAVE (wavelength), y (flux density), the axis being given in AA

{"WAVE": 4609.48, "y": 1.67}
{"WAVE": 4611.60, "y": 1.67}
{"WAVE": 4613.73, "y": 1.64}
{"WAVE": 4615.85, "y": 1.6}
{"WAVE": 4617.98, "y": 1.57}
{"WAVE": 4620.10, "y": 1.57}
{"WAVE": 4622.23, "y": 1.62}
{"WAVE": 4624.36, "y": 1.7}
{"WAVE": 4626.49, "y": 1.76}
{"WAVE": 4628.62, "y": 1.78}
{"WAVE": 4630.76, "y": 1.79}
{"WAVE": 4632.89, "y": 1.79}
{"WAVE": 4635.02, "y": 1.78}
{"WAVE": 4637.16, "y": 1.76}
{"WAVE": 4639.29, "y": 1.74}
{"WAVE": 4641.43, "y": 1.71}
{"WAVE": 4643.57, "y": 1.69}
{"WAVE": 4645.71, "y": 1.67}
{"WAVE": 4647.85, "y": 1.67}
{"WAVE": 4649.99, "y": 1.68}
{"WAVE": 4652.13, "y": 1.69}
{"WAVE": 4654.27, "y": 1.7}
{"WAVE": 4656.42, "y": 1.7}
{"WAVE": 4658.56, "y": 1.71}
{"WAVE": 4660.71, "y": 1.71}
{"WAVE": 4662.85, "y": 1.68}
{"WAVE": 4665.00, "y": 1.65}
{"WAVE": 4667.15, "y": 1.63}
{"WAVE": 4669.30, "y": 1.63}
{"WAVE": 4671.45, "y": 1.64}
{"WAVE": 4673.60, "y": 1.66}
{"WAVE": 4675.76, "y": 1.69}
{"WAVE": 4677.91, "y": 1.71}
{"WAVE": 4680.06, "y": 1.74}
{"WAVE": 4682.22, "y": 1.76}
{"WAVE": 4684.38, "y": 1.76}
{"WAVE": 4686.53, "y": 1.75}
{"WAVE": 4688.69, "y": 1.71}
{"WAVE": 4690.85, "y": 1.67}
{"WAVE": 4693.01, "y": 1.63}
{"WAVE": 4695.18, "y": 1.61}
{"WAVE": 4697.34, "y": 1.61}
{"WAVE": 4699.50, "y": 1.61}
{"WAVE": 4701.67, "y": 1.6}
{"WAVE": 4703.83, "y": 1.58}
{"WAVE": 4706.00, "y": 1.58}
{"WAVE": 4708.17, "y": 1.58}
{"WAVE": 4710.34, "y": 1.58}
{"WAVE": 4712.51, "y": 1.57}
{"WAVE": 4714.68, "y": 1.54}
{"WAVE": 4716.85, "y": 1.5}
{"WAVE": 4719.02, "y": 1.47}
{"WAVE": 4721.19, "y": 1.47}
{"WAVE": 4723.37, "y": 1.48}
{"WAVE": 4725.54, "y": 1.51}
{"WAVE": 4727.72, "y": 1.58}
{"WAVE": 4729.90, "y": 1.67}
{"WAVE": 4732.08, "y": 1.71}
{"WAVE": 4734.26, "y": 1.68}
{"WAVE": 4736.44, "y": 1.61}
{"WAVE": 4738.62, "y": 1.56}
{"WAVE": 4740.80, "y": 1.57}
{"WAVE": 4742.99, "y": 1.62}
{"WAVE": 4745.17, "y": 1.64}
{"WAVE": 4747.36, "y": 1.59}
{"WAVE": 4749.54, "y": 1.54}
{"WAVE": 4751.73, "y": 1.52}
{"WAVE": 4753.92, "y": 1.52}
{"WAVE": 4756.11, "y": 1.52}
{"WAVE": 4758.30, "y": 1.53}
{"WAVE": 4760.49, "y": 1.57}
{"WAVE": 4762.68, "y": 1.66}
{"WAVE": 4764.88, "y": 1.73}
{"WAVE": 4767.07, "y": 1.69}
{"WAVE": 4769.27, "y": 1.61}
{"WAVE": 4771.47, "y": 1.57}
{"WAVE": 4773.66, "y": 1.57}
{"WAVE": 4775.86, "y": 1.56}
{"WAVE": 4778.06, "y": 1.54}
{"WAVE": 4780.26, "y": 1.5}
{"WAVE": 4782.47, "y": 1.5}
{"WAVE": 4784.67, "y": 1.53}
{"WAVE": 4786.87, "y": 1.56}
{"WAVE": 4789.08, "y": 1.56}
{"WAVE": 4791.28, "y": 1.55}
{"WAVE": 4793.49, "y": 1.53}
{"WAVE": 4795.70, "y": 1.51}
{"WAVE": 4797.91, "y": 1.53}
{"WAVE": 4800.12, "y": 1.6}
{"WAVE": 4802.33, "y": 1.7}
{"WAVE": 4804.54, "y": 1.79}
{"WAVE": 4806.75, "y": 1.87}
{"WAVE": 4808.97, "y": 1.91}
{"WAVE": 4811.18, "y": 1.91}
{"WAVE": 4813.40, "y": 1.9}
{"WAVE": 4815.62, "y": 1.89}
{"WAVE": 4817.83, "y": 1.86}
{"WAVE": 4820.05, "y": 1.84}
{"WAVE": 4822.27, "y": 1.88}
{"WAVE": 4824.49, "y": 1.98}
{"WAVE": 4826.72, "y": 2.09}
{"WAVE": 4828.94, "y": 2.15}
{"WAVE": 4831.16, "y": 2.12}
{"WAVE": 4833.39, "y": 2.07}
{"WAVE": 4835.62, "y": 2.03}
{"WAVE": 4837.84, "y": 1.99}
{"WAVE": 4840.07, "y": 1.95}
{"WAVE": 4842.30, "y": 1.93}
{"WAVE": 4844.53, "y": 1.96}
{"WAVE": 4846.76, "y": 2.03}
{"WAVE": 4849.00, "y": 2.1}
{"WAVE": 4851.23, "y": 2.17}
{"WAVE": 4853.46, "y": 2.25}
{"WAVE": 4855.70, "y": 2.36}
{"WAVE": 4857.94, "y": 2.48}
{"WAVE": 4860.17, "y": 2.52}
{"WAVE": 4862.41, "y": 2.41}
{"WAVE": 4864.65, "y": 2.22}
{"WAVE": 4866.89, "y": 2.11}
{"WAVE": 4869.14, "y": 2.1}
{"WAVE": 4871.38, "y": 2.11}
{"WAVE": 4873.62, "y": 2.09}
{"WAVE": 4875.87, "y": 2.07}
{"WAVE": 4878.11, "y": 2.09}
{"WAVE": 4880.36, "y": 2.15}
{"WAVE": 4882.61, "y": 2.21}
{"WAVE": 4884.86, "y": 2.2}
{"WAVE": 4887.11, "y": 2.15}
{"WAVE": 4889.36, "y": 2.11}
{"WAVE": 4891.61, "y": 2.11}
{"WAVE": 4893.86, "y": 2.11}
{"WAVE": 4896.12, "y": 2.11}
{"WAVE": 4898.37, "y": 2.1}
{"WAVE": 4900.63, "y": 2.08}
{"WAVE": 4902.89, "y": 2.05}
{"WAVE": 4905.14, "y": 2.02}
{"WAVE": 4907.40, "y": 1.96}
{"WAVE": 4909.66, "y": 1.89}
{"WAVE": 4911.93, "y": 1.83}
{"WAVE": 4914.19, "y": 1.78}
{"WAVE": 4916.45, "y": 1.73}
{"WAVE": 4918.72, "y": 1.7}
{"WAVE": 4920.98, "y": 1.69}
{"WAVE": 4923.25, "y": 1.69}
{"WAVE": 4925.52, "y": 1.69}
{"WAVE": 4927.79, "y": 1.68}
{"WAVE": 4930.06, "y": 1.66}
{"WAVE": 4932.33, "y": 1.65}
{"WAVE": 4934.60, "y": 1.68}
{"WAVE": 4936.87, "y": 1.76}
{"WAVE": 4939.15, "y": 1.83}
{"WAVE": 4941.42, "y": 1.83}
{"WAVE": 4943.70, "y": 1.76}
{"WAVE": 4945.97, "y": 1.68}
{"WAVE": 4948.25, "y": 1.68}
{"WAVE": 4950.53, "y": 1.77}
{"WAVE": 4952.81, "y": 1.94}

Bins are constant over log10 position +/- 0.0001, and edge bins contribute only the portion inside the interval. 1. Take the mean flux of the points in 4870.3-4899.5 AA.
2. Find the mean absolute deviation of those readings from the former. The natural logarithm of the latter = -3.41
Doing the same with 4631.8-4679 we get -3.42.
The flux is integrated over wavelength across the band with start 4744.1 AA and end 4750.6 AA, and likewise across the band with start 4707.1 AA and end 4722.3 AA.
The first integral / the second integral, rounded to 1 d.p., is 0.4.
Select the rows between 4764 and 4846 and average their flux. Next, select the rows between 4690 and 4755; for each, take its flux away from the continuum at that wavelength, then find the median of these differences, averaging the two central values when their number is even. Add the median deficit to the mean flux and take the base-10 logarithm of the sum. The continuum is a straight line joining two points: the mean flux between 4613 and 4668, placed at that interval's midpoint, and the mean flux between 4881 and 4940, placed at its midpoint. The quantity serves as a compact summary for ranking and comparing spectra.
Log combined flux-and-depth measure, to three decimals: 0.287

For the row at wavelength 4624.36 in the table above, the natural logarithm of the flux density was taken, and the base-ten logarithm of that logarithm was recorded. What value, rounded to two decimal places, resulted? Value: -0.28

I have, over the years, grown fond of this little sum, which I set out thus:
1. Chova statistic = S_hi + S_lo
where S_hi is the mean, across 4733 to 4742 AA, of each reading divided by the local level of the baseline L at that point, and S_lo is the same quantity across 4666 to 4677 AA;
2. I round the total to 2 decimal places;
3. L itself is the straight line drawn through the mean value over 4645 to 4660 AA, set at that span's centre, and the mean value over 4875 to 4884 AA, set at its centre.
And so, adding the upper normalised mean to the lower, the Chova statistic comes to 1.82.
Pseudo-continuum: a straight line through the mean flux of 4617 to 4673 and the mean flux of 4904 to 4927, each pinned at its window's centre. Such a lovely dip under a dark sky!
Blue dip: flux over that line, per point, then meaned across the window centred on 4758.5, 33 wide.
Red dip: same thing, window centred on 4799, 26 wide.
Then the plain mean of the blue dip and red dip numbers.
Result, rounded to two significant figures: 0.93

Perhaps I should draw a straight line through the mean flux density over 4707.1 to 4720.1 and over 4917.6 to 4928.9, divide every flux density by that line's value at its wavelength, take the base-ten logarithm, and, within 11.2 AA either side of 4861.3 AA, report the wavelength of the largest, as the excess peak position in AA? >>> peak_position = 4860.17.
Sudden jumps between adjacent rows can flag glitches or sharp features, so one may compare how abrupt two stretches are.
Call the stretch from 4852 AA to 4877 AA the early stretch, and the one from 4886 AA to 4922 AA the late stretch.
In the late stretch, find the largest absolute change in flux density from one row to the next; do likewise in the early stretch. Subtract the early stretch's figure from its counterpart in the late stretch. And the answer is -0.12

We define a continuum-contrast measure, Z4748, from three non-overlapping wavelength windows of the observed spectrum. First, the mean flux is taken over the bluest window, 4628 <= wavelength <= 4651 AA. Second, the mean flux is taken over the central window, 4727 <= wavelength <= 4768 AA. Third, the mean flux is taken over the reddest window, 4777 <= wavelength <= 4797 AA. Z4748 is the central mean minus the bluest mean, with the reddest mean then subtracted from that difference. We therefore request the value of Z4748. -1.66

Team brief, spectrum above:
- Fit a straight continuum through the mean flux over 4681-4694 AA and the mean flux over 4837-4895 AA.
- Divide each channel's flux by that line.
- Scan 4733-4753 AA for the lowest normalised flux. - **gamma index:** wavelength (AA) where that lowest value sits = 4751.73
